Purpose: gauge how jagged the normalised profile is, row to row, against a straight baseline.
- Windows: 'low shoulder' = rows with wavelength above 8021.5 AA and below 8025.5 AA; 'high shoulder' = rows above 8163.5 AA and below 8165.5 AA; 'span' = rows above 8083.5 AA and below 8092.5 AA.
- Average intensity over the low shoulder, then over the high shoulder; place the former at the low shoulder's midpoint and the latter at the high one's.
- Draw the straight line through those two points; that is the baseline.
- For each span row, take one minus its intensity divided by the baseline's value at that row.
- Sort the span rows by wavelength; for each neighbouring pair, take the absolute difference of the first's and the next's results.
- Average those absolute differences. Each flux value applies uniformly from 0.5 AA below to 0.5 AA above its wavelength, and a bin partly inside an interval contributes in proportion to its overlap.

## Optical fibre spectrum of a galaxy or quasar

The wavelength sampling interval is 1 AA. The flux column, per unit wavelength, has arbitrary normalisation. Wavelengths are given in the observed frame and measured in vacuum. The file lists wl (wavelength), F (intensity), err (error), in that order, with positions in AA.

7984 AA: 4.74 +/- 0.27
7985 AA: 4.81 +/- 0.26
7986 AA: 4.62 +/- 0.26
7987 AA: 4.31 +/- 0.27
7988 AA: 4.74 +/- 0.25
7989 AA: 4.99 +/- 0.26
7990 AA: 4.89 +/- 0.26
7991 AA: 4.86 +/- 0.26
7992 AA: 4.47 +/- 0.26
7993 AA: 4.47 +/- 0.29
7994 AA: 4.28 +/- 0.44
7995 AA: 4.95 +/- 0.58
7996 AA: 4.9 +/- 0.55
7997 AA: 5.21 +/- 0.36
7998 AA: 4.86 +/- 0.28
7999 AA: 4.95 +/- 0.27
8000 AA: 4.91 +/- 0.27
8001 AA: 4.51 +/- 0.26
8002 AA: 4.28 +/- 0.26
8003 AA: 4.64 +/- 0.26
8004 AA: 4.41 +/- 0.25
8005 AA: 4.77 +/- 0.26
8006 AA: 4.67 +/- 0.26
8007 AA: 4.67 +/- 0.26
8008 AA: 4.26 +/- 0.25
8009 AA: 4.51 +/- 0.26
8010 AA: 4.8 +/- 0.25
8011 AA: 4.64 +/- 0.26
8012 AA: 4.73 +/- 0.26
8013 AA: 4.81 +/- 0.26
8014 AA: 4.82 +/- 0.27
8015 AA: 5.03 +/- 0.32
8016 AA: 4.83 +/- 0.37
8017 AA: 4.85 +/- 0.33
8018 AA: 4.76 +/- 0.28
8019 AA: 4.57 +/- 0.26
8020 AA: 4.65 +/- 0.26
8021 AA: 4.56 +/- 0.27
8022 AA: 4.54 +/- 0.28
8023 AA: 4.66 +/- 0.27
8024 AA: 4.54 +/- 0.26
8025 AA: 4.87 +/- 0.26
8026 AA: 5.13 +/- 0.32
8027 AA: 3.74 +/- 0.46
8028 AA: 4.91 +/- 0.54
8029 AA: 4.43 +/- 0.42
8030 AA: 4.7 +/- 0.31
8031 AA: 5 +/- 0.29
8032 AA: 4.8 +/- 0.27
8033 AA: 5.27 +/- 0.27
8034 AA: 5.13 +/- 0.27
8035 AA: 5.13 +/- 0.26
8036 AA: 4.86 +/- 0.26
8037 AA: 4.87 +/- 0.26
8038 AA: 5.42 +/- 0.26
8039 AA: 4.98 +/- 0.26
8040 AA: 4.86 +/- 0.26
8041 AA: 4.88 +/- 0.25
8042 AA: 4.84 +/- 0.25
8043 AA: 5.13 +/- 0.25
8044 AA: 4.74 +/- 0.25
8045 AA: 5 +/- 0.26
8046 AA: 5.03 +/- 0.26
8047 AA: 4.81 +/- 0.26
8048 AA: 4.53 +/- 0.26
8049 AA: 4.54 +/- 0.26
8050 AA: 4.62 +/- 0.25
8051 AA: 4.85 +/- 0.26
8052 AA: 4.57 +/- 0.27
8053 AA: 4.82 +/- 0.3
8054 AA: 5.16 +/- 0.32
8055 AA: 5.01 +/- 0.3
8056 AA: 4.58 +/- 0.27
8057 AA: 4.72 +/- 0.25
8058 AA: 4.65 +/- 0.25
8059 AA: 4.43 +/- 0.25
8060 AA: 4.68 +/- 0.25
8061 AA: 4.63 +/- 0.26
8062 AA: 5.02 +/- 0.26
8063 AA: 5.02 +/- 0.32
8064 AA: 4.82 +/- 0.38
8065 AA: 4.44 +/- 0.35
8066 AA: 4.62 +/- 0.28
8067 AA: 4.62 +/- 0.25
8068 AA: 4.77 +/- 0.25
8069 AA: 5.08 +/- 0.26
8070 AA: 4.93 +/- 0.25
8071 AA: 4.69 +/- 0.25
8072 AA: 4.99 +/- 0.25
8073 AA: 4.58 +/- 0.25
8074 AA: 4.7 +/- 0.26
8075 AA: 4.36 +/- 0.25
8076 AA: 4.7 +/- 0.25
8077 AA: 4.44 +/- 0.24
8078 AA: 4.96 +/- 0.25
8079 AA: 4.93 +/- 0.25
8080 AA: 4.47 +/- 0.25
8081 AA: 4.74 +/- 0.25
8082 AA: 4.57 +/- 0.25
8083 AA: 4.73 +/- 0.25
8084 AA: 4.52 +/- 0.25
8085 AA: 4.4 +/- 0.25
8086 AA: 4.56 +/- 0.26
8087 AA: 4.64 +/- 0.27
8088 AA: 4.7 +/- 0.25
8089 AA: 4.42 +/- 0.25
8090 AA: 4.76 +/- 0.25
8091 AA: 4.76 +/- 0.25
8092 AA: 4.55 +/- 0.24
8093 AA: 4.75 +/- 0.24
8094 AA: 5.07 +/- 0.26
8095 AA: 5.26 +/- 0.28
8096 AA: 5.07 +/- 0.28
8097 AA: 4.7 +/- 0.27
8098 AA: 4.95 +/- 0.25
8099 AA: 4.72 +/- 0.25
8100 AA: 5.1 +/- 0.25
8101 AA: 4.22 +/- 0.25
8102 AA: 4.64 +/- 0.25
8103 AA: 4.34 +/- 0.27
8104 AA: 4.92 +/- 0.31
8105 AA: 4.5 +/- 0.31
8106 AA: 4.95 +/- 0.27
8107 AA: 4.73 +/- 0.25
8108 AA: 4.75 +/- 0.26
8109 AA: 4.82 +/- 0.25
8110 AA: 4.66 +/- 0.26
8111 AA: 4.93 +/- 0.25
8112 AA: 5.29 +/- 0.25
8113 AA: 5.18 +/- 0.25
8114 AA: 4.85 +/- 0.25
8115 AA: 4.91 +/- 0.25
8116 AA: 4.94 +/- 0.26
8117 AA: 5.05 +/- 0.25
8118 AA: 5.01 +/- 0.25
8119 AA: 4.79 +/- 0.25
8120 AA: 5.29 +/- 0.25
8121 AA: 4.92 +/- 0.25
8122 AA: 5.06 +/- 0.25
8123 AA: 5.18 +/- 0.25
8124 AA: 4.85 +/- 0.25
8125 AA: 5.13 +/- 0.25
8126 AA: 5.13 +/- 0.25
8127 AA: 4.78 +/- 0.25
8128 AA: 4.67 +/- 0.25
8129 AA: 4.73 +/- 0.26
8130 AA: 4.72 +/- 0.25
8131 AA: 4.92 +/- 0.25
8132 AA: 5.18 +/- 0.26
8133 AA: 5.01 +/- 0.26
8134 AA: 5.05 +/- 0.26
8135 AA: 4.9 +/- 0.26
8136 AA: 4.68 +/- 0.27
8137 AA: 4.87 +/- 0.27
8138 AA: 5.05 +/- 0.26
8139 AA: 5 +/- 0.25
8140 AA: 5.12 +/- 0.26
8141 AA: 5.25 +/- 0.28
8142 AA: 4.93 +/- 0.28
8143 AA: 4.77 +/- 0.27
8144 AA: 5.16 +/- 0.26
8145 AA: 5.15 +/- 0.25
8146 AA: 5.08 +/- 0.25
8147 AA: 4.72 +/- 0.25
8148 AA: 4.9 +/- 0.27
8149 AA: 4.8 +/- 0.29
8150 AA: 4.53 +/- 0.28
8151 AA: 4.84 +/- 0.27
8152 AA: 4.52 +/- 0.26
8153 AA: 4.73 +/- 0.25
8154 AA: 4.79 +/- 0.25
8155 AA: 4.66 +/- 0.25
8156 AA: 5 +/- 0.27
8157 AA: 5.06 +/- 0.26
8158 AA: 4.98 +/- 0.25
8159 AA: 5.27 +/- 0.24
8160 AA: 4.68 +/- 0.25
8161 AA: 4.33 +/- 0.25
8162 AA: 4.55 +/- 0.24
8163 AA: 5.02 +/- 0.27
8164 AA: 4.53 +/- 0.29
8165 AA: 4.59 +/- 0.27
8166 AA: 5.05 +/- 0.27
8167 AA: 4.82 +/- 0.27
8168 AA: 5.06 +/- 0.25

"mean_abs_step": 0.034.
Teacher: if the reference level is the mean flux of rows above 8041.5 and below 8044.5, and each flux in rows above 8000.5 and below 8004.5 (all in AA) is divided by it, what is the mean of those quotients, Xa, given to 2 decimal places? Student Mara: 0.91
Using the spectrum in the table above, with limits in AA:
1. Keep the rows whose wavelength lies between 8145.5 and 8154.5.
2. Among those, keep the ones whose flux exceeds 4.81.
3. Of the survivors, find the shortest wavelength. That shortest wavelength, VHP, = 8146 AA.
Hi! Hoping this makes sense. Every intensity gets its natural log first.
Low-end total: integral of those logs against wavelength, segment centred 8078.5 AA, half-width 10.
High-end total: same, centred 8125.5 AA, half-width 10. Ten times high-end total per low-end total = 10.38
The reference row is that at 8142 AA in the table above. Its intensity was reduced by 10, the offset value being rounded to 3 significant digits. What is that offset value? -5.07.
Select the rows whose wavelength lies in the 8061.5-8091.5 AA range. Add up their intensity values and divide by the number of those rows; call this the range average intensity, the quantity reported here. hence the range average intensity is 4.70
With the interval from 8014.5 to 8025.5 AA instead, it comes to 4.71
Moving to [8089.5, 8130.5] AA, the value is 4.87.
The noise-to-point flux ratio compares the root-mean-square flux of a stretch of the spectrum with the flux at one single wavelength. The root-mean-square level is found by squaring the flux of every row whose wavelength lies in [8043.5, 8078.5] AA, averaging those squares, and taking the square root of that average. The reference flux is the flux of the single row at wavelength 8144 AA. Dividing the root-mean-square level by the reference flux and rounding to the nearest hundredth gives 0.92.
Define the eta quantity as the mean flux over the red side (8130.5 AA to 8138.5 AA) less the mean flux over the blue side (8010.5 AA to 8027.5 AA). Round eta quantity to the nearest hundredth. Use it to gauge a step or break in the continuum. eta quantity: 0.27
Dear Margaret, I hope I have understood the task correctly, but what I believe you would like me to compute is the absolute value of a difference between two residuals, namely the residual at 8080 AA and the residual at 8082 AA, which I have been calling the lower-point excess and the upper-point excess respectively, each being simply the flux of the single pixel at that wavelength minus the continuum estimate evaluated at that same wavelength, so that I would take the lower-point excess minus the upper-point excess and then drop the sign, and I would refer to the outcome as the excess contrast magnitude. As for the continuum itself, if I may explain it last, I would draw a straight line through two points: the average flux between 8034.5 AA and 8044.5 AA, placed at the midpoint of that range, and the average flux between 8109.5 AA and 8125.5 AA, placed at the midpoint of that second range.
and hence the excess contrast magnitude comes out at 0.10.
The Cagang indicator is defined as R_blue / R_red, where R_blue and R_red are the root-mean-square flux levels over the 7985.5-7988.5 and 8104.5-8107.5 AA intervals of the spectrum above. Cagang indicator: 0.96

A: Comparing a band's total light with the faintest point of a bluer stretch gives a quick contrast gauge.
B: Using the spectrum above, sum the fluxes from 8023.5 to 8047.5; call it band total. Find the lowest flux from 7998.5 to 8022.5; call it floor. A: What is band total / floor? 27.5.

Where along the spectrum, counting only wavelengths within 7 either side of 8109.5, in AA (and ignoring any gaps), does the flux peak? 8112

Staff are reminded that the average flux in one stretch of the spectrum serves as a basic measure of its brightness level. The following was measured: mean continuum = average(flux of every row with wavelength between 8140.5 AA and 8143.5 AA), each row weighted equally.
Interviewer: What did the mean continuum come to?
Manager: 4.98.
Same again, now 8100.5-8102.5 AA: 4.43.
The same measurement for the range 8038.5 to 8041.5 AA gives 4.91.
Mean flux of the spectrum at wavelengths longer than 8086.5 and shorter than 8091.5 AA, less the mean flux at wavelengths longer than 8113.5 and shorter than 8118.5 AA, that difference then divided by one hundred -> -0.0030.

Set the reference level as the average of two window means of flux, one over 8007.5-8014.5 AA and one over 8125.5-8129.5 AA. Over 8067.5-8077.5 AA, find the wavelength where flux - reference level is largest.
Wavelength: 8069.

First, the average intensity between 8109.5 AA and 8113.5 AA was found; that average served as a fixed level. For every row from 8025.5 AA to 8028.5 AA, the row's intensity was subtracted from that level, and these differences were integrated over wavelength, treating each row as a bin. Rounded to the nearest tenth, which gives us 1.3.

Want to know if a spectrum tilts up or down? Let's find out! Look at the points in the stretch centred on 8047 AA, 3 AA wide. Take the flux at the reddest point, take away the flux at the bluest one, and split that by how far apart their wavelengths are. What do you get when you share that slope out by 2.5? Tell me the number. -0.10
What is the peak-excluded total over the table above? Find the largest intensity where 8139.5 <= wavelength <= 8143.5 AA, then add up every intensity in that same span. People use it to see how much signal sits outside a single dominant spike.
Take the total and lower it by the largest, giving 14.8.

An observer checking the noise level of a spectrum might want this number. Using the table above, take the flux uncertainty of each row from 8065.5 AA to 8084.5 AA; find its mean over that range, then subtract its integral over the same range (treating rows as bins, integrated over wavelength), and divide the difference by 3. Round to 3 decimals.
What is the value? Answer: -1.513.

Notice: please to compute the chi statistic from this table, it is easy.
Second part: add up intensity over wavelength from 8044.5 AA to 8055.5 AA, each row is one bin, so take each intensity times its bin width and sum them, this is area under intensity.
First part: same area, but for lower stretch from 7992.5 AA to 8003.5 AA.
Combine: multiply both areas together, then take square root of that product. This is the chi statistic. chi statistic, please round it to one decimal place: 52.4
